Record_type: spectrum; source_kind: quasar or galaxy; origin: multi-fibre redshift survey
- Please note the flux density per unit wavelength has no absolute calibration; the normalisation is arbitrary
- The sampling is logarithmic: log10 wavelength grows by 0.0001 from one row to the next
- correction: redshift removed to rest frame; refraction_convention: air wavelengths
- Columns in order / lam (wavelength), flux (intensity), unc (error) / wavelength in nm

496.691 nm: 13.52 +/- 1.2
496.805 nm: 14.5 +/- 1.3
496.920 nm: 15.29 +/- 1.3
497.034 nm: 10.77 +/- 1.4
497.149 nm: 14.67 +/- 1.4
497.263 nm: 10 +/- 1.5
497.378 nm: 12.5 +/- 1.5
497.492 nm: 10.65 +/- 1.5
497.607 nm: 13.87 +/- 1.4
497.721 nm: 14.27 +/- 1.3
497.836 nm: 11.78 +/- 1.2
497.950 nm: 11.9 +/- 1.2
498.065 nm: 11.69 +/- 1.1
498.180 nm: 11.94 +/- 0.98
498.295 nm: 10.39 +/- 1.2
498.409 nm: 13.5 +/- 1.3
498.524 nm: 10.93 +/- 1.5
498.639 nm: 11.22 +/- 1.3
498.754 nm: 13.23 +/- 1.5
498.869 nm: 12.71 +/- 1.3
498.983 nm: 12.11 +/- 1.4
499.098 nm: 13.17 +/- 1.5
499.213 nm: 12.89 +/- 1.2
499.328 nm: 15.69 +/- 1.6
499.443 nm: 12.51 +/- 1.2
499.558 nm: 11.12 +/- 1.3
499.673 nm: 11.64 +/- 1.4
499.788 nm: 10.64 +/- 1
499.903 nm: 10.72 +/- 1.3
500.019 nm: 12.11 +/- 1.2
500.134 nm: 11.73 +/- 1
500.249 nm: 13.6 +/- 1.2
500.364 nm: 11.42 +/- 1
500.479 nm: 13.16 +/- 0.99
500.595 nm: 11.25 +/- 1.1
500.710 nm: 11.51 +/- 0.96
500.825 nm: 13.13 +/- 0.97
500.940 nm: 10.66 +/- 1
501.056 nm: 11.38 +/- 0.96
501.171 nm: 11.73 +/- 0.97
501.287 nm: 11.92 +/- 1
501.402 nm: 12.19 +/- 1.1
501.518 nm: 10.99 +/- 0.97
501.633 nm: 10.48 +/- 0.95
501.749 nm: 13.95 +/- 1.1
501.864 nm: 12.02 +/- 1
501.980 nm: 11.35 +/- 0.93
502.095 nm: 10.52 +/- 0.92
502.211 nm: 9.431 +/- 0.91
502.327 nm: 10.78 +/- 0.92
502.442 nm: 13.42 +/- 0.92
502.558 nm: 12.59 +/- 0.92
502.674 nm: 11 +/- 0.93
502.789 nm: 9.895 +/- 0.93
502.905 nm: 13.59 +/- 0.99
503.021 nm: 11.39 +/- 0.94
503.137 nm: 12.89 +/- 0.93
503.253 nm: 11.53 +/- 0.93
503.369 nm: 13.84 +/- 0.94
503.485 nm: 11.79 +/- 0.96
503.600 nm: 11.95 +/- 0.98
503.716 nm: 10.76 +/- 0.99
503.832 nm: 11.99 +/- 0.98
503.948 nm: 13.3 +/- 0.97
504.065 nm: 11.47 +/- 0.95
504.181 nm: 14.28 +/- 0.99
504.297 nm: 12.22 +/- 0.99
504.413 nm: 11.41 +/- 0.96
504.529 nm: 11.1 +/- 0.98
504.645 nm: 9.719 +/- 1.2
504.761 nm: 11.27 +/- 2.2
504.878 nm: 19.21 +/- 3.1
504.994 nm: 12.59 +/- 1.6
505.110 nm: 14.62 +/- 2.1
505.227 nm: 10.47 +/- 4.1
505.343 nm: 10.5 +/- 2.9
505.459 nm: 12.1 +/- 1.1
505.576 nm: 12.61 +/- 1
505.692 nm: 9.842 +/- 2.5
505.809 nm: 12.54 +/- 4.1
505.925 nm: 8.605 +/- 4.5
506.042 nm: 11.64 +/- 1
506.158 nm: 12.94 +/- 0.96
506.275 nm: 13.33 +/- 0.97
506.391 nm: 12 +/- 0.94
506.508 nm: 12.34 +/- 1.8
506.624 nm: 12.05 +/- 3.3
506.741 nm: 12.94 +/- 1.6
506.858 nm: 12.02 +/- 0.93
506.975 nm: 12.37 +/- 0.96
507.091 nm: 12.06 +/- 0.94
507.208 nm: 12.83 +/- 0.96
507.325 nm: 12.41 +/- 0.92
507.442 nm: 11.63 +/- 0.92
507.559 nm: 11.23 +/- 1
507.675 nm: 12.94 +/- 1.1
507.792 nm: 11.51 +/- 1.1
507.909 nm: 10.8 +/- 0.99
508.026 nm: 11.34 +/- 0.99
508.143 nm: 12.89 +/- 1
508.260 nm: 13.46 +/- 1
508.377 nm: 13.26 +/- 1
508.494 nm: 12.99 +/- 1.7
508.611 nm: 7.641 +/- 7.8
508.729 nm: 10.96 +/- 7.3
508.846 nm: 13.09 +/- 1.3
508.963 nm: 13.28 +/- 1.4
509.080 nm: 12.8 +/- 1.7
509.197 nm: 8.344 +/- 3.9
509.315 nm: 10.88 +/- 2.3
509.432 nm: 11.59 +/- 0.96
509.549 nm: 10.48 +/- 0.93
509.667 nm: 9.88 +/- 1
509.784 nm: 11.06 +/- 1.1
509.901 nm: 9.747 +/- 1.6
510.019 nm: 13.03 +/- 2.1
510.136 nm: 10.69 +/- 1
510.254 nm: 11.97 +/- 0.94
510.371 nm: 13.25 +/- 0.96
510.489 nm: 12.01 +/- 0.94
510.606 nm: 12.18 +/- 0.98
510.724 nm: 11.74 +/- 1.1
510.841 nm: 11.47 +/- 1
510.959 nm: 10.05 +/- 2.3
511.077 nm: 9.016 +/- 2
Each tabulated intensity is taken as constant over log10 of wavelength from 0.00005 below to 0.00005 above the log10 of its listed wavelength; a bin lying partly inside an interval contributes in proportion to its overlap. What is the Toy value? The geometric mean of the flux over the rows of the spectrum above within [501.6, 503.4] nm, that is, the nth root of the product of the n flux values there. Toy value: 11.7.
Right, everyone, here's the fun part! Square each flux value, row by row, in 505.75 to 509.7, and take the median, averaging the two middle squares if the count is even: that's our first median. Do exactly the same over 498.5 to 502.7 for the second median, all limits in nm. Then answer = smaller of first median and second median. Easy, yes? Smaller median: 138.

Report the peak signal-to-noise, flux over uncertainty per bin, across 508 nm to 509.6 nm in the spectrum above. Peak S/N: 13.5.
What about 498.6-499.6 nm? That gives 10.7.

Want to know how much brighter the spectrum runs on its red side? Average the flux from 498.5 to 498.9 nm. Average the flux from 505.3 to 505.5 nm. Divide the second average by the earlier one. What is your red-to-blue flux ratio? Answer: 0.94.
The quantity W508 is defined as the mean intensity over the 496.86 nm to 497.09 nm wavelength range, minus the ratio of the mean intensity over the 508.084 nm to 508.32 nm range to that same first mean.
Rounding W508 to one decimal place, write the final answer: 12.0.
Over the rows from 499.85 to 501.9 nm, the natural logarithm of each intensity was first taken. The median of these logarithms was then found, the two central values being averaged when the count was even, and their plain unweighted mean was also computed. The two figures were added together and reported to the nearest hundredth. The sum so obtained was 4.93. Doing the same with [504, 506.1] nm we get 4.92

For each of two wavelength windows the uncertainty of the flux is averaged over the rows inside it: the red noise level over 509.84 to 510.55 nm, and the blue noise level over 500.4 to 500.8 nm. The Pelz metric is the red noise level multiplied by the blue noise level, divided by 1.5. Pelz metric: 0.85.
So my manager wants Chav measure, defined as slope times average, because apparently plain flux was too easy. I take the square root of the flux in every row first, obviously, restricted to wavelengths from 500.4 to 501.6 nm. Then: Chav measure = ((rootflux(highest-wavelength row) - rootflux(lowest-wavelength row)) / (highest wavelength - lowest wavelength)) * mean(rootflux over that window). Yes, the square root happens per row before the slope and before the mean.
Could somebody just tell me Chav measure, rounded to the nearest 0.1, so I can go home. -1.0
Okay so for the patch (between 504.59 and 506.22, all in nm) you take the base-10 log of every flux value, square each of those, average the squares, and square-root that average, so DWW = 1.08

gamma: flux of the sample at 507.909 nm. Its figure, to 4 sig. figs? 10.80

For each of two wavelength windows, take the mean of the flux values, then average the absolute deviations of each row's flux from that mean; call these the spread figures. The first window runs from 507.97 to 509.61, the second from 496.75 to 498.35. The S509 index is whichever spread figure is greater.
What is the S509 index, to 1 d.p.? 1.5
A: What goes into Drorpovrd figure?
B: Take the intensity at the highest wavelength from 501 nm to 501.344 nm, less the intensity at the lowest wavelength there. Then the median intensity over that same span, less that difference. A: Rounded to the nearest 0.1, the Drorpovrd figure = 11.2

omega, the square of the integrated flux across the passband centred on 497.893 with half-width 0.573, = 197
